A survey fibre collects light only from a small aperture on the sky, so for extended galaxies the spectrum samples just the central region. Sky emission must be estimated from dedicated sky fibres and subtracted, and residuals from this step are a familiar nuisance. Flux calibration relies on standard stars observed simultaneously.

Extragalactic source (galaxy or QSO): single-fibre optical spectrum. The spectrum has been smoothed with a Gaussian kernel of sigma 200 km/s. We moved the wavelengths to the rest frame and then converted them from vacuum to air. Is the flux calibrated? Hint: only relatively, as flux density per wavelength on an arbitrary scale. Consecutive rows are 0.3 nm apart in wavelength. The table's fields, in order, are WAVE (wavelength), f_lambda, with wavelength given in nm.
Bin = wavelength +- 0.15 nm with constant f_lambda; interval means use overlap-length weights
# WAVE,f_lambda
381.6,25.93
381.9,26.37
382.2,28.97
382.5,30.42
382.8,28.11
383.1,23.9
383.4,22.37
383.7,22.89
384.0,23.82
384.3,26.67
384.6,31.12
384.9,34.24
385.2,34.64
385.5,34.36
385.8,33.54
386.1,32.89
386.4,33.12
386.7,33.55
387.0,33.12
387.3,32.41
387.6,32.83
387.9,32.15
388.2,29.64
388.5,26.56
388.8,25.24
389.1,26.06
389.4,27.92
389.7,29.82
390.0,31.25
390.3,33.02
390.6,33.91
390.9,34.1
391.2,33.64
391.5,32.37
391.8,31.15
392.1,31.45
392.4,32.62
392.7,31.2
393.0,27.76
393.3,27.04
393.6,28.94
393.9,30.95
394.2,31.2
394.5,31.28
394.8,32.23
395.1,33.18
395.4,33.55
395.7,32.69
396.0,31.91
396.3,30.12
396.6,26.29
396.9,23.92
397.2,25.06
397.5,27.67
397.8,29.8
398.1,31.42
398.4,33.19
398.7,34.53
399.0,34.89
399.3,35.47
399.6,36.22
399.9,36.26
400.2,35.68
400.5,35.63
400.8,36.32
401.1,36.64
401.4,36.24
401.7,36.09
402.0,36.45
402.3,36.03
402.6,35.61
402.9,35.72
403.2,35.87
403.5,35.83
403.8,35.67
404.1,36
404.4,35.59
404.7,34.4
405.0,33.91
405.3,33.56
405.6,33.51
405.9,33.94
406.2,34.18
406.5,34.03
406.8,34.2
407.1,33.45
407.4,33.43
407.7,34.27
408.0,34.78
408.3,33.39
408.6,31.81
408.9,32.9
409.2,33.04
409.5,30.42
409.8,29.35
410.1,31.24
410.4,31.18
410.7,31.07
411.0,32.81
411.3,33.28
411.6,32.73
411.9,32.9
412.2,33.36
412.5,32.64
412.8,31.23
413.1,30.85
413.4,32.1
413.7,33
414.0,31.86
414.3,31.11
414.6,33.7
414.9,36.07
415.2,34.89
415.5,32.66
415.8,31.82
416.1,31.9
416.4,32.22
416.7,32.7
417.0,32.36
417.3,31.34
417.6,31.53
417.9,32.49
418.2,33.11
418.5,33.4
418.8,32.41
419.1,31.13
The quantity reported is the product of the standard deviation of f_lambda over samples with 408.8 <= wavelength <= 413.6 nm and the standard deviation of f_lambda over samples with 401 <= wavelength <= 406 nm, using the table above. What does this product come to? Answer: 1.2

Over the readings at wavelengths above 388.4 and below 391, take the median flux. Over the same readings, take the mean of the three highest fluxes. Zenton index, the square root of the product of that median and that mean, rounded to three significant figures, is 31.7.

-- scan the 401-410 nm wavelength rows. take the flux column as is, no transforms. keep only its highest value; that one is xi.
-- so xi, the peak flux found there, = 36.64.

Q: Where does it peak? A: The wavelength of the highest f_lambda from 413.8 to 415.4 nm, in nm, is 414.9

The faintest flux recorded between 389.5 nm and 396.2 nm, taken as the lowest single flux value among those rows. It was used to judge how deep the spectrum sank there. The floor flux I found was 27.04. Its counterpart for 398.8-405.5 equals 33.56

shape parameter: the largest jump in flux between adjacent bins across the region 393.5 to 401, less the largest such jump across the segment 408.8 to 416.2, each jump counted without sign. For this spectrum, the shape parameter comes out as 1.21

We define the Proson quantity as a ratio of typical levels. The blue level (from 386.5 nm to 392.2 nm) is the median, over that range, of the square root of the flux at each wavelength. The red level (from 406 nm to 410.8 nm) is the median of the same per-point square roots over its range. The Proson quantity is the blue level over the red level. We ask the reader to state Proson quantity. 0.98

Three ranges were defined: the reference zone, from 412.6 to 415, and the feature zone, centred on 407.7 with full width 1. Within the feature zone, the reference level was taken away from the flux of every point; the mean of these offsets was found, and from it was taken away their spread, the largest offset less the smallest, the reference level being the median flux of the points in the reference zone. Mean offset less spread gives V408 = 0.8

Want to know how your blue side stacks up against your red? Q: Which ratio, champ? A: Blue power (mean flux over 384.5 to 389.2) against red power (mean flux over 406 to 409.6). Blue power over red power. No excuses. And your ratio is 0.95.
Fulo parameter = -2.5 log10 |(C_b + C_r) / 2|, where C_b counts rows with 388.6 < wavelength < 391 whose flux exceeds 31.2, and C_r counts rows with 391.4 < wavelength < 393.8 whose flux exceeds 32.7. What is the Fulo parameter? -0.8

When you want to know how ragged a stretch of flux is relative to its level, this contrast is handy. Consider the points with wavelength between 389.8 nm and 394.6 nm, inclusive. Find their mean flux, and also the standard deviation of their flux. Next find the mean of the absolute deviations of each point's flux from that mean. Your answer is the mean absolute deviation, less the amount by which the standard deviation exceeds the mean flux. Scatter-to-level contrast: 30.8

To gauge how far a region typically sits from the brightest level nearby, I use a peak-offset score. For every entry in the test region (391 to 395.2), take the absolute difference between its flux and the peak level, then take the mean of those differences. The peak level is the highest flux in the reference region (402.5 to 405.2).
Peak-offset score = 4.9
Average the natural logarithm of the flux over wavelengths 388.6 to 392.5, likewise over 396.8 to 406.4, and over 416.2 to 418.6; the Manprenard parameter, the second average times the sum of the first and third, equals 24.3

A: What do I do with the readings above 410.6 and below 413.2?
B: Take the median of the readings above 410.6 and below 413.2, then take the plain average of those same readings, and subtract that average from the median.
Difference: 0.4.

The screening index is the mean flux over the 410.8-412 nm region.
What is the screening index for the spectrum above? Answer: 32.9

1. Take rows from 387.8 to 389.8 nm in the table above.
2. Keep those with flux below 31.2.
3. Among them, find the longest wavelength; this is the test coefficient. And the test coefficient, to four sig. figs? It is 389.7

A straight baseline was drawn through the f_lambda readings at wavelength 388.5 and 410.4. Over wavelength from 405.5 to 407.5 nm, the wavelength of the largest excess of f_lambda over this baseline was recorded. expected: 406.2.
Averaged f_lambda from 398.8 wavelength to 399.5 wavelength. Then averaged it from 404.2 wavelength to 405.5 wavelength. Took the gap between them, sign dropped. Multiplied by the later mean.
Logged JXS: 28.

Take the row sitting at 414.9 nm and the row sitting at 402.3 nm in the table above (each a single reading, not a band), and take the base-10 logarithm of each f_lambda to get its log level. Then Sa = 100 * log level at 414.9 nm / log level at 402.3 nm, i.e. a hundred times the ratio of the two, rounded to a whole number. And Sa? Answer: 100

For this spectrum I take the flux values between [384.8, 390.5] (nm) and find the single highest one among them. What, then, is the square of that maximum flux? 1200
